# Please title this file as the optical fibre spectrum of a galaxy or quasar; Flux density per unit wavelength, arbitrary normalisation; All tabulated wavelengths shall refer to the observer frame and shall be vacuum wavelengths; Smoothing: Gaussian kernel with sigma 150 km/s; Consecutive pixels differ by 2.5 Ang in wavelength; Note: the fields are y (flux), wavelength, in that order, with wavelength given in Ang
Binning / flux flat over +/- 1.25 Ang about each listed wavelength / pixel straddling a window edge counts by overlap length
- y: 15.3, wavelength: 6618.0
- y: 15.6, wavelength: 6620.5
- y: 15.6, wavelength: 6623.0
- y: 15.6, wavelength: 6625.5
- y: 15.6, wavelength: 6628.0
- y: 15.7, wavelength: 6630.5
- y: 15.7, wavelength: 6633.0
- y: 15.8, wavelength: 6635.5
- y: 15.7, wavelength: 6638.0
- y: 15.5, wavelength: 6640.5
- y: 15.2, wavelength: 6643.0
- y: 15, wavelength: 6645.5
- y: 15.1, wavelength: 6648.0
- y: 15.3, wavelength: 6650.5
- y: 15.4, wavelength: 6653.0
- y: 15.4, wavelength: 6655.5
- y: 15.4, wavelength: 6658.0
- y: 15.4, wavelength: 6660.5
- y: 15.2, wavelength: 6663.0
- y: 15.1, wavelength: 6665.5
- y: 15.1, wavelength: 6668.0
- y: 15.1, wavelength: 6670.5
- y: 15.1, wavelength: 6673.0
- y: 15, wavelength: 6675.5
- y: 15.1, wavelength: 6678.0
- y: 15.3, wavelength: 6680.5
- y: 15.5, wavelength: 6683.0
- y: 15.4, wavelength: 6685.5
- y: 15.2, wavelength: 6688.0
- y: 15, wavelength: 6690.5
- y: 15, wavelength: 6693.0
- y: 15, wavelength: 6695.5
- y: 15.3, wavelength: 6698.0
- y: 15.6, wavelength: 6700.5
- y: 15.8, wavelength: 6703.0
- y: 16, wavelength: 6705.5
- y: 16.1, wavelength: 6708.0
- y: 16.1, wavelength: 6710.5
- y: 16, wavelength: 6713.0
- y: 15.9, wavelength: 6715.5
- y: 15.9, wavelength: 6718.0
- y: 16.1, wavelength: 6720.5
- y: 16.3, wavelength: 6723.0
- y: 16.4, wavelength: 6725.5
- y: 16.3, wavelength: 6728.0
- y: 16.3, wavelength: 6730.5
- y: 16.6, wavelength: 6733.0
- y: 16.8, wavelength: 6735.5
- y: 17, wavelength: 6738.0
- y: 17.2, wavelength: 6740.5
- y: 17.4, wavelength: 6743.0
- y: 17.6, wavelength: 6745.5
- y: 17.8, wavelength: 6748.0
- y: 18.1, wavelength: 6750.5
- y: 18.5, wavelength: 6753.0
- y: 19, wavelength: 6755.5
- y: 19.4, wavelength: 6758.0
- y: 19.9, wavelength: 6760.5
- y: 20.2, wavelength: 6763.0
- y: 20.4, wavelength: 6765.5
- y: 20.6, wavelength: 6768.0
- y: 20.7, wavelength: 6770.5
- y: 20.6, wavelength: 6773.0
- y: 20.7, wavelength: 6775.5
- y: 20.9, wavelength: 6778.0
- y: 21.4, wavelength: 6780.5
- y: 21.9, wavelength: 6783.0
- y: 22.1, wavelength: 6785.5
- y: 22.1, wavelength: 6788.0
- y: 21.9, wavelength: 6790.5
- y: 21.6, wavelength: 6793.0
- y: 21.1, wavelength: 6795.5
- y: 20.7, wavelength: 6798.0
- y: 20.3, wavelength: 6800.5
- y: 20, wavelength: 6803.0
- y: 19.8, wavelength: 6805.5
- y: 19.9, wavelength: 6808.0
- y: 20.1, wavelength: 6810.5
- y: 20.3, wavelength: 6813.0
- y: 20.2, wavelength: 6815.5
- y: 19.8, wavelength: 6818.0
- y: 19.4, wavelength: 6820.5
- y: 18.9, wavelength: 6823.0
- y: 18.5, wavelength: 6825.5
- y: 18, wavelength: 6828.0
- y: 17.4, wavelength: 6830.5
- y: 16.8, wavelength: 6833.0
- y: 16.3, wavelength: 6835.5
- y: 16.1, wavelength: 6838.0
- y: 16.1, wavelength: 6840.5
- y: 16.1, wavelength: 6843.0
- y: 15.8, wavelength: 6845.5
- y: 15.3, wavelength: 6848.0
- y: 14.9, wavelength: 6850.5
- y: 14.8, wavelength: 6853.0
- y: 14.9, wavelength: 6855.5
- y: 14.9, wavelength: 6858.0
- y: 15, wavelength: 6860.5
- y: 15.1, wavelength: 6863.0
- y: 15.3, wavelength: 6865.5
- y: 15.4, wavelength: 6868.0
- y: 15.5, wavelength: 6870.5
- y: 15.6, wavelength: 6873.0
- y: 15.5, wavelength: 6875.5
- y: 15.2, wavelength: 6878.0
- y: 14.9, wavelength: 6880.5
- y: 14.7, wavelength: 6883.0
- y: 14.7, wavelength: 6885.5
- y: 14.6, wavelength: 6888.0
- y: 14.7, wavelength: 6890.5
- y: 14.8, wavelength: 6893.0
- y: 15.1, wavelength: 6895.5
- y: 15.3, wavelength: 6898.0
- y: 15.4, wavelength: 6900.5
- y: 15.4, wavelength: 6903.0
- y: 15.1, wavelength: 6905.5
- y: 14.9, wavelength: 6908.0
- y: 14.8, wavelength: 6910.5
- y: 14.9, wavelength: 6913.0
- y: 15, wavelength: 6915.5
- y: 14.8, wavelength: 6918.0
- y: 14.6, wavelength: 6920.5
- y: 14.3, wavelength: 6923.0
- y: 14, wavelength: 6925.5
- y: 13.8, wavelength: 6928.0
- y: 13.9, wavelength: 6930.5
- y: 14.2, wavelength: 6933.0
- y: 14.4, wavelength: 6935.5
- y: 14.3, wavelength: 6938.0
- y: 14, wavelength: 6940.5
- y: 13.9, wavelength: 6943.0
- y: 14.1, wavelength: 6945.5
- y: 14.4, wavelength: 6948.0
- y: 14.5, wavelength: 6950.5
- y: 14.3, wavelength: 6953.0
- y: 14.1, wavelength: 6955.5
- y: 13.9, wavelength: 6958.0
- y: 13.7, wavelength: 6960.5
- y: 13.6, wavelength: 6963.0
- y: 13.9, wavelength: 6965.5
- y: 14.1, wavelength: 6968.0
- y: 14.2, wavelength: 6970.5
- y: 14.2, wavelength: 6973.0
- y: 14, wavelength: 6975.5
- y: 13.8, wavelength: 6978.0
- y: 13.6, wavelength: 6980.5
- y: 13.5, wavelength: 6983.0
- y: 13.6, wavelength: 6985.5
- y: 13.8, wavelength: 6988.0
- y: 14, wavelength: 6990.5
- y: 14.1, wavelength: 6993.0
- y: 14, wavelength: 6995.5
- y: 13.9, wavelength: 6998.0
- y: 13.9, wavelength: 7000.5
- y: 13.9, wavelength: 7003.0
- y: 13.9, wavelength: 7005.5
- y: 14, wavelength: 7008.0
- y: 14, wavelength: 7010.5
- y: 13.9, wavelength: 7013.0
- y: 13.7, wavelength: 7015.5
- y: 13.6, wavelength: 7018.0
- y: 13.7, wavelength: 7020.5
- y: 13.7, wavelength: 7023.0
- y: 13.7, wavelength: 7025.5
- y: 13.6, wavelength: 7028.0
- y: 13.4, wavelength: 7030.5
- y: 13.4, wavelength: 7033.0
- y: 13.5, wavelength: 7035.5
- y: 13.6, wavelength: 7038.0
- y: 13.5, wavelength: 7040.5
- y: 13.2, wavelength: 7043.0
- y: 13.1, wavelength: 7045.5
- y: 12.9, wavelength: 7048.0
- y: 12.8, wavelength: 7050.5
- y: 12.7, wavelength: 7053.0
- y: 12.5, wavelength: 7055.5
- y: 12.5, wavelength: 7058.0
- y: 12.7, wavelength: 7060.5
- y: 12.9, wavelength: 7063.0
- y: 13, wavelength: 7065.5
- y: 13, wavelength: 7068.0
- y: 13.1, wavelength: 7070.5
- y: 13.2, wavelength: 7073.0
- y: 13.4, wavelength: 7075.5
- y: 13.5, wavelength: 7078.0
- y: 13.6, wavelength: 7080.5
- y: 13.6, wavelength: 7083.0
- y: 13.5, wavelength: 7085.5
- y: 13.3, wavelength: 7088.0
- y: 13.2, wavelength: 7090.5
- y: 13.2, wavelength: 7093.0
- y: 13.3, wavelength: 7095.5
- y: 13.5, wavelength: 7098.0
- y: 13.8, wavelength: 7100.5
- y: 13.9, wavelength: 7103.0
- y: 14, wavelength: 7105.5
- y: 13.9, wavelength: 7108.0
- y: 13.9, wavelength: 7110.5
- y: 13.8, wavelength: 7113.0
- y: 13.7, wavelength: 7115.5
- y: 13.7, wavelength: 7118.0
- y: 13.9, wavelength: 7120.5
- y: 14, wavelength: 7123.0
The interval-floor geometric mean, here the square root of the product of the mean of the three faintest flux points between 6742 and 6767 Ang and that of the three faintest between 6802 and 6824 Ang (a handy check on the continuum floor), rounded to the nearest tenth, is 18.5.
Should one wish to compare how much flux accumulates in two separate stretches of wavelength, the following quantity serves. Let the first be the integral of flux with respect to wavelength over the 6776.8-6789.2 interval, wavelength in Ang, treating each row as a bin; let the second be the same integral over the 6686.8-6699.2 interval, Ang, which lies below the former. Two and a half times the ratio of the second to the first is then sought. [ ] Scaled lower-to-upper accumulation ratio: 1.74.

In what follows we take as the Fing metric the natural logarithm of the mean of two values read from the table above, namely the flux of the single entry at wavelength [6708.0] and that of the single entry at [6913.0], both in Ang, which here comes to 2.74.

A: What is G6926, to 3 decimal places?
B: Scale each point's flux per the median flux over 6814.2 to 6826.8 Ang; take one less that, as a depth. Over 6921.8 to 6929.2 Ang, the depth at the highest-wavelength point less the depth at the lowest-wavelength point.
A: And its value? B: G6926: 0.026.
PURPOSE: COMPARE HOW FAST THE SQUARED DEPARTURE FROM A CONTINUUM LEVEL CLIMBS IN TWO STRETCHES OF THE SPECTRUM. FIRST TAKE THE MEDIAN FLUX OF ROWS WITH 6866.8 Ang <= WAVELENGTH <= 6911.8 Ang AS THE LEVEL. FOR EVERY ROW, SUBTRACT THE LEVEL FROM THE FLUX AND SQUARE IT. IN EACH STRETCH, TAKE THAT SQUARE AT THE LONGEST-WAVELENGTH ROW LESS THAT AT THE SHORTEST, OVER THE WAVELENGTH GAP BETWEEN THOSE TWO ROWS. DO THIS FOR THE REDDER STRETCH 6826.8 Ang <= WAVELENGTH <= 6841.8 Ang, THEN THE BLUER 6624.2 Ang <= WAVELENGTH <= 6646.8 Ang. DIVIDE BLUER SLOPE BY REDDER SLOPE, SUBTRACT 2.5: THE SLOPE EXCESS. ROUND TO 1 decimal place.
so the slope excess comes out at -2.5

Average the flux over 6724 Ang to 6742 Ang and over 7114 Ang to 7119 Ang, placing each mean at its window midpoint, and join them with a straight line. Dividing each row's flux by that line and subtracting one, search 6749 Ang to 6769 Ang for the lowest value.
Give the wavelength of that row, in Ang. 6750.5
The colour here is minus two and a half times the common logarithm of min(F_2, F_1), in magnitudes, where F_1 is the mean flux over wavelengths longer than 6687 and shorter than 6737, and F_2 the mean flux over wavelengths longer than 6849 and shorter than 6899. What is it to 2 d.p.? -2.94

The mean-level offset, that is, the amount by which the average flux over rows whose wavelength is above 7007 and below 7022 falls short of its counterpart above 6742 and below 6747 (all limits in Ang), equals 3.7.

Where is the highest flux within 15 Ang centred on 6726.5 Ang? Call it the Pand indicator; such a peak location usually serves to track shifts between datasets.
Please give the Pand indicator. 6733.0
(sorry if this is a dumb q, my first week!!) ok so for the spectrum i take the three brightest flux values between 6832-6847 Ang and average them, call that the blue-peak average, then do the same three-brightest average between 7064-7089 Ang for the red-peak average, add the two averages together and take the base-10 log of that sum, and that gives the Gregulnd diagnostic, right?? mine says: 1.48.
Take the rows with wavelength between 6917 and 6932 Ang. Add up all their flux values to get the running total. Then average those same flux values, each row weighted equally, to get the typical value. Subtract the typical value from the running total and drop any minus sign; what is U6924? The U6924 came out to 71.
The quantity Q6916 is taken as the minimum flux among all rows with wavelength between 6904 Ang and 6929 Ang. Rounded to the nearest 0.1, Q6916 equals 13.8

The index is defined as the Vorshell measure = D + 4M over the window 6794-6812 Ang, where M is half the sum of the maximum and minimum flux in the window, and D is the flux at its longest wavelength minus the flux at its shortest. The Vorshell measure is 81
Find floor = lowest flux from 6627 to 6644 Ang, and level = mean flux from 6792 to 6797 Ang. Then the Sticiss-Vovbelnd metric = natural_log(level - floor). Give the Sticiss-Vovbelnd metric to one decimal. 1.8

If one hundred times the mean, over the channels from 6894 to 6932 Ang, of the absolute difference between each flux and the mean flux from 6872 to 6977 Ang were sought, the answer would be 51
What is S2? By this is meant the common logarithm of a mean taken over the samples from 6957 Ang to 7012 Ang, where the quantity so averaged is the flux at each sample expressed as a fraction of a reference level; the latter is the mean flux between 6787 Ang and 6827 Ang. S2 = -0.164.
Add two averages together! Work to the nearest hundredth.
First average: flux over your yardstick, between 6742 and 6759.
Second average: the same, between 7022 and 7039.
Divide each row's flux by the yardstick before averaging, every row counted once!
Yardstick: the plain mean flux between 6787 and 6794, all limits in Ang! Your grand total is 1.45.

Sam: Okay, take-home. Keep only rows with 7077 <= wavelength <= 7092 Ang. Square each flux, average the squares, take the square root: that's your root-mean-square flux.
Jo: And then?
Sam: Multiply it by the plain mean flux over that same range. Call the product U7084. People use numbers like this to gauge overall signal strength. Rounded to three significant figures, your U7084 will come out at 181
